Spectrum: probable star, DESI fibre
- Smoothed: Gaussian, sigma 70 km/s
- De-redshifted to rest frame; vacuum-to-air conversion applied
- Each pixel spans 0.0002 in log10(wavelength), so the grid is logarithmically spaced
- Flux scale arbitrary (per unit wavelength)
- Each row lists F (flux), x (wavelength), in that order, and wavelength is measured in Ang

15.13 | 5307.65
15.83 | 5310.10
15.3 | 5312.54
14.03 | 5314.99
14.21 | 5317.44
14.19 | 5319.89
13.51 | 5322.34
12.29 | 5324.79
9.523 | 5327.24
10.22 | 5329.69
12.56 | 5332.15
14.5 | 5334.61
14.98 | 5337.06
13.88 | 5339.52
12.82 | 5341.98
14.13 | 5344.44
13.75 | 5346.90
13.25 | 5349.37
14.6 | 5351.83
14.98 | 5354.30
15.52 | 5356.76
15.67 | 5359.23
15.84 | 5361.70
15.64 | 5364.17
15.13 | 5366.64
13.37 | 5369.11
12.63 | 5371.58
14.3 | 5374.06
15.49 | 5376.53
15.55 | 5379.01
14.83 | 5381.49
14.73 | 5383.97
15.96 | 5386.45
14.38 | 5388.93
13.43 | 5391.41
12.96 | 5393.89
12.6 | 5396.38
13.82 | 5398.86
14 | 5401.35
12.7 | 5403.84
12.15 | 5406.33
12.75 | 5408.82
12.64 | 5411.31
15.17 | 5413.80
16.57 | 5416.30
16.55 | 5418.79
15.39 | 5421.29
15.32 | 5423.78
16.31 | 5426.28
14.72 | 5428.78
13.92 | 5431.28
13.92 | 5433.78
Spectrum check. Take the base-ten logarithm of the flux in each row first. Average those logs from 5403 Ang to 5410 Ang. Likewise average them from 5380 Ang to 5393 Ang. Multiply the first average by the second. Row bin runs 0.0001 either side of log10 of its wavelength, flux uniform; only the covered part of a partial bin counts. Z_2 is 1.28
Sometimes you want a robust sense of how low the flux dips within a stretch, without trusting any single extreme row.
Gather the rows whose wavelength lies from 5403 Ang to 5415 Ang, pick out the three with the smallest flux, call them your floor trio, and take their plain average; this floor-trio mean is 12.5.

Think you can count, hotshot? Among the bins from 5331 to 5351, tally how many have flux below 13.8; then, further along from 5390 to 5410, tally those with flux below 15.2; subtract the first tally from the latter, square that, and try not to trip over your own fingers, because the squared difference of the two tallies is 16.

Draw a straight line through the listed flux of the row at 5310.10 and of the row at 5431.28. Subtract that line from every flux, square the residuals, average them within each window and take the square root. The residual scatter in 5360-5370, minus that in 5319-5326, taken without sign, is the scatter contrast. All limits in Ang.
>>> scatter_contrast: 1.5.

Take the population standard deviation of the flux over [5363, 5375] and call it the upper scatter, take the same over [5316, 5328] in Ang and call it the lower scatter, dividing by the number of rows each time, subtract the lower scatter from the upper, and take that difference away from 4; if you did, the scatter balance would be 4.7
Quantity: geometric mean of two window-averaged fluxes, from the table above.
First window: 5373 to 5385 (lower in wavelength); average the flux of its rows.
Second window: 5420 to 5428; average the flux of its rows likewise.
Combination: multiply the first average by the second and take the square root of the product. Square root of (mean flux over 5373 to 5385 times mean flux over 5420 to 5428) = 15.3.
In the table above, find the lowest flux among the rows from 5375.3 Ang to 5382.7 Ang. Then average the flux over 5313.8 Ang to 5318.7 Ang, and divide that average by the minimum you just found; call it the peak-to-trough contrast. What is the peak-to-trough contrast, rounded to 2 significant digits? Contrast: 0.95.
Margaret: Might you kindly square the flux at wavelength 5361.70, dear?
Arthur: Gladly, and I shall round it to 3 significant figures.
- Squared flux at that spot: 251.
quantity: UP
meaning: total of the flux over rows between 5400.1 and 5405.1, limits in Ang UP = 26.7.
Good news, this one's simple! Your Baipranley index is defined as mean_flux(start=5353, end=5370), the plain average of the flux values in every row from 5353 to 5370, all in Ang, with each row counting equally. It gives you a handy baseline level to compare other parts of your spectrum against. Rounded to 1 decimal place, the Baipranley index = 15.2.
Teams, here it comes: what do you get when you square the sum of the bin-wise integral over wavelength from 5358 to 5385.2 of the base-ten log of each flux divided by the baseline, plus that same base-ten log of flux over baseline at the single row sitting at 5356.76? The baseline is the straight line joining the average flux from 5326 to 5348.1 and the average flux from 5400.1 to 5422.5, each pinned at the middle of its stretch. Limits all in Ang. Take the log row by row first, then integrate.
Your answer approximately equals 1.3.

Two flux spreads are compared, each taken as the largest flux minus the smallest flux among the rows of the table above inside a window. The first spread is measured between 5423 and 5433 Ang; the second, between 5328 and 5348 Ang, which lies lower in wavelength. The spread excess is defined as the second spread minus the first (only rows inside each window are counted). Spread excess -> 2.4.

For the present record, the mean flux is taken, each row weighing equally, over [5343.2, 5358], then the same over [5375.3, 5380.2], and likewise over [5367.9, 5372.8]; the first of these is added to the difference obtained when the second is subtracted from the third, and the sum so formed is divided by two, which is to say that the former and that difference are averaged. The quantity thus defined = 5.9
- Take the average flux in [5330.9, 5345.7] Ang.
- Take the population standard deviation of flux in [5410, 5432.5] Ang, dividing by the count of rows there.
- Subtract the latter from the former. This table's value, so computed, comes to 12.6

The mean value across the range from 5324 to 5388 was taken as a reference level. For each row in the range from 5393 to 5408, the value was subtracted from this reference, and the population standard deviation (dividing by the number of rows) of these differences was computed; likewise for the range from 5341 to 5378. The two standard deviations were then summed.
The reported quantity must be 1.7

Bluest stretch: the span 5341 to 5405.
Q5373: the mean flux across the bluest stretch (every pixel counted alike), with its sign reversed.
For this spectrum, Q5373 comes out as -14.3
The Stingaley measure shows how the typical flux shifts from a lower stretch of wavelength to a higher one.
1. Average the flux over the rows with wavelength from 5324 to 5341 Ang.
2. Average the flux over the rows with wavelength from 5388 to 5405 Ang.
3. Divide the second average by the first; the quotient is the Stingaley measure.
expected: 1.07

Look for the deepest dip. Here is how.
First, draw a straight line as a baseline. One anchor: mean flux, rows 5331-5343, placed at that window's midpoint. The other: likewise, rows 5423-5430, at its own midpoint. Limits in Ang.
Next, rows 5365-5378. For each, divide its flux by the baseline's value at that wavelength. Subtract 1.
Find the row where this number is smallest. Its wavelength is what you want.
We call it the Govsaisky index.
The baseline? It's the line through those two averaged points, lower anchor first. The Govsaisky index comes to 5371.58 Ang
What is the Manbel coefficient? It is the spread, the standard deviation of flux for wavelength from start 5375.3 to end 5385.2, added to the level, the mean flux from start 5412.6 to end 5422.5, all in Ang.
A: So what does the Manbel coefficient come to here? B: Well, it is 16.3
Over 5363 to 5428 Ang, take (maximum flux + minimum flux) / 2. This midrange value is 14.4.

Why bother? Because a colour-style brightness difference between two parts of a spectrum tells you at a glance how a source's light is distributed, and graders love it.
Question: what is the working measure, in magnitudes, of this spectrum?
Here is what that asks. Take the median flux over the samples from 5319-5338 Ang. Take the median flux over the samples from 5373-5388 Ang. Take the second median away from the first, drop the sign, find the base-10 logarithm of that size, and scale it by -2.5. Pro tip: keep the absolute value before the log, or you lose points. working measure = -0.82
